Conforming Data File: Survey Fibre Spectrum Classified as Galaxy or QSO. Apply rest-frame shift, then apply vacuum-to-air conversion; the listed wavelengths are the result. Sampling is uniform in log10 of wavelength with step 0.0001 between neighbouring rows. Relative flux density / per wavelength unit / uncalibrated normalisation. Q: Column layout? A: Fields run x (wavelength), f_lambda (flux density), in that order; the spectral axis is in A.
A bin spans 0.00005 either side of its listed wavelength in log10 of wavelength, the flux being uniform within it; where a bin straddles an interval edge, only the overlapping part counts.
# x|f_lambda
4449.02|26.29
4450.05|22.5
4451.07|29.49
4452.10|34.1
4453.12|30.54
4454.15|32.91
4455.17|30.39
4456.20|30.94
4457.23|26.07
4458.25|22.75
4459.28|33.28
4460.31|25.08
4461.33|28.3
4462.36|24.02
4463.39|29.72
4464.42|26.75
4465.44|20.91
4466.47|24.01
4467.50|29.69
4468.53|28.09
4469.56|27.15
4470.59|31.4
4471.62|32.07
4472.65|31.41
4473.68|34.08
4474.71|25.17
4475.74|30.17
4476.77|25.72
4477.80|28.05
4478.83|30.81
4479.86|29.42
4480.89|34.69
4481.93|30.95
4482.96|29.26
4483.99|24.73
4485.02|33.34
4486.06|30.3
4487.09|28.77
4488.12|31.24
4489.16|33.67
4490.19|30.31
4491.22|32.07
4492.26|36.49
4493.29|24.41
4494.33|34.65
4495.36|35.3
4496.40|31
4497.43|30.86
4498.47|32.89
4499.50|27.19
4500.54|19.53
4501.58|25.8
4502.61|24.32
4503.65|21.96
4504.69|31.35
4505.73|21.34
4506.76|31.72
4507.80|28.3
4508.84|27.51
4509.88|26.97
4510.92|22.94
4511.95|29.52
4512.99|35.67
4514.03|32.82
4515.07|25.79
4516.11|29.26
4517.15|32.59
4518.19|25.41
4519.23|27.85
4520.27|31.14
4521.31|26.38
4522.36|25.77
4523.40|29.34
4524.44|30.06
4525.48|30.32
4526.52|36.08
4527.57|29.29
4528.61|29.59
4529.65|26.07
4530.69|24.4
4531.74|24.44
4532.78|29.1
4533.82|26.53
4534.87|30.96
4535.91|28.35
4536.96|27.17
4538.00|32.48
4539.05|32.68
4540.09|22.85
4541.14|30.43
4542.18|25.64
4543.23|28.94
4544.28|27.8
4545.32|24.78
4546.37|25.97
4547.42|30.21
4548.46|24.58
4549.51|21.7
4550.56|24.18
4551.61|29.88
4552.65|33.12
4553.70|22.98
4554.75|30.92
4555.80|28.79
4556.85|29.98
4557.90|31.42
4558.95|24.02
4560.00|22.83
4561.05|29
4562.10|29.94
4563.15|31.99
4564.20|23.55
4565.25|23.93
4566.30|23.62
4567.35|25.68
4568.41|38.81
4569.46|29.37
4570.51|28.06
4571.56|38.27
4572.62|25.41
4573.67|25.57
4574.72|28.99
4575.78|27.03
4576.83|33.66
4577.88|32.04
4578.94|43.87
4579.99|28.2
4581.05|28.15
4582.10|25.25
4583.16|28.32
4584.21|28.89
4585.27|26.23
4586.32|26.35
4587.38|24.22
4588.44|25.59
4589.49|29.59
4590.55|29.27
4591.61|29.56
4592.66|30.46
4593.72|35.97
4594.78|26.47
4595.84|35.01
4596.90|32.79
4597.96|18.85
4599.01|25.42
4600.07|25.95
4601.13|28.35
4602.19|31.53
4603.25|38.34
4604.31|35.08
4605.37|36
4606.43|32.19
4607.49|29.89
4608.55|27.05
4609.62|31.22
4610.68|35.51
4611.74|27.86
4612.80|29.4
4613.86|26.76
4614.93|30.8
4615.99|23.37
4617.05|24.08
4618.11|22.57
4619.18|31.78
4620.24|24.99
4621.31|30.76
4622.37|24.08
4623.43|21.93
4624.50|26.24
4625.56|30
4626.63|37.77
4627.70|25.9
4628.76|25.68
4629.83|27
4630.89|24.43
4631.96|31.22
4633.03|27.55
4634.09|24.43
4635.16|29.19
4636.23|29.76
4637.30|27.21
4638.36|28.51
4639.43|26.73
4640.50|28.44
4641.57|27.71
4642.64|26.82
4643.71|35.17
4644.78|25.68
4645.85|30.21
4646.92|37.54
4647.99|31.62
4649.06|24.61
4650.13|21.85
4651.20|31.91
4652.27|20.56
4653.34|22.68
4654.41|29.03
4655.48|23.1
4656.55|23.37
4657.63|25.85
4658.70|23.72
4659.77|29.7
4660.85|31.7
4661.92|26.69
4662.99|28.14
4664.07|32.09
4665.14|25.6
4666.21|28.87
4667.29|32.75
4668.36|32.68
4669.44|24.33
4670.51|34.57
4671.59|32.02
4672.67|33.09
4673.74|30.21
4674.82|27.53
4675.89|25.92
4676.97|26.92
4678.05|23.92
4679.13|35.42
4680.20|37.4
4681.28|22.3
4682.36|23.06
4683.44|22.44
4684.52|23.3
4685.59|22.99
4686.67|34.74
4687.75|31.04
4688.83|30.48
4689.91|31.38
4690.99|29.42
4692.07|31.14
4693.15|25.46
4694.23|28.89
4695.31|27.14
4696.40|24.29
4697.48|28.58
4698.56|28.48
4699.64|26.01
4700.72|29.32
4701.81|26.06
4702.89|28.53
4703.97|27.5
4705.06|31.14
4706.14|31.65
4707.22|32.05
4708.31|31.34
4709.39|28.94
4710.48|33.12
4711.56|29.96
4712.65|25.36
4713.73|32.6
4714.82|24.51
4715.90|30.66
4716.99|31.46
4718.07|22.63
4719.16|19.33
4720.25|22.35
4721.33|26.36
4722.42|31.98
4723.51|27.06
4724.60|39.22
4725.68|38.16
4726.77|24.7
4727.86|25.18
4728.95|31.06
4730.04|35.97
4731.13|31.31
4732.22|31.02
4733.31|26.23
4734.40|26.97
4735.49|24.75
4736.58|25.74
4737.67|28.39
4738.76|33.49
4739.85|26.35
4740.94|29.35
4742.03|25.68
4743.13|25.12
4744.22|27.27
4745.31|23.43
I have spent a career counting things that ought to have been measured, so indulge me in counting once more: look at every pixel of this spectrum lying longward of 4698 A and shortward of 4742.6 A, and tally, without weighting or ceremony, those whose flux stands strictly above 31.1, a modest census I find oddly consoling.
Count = 13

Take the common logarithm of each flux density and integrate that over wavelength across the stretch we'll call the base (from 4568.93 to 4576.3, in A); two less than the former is 8.7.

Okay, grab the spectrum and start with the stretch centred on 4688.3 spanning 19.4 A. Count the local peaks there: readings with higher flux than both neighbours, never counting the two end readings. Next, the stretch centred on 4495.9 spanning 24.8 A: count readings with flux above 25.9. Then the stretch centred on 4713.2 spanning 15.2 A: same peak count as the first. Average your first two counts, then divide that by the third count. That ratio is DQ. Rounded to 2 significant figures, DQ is 3.0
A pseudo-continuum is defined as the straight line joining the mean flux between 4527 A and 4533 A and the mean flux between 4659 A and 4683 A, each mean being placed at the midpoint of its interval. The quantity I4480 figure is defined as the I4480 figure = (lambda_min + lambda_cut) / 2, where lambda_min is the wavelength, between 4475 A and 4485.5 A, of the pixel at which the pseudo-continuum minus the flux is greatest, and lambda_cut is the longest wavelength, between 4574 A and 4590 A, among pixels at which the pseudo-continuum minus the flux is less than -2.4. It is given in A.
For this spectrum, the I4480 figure 4531.5 A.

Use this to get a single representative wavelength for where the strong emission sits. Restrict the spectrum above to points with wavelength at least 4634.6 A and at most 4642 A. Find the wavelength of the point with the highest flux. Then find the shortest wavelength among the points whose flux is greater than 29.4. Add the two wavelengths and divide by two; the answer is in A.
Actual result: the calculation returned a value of 4636.2 A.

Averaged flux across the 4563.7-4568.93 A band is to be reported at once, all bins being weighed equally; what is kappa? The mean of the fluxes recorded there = 27.1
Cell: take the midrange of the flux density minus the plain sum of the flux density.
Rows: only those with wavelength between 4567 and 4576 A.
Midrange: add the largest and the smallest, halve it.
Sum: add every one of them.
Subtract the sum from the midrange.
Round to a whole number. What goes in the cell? -235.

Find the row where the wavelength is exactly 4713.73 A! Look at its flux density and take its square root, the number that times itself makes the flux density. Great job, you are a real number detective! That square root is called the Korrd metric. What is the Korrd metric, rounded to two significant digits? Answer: 5.7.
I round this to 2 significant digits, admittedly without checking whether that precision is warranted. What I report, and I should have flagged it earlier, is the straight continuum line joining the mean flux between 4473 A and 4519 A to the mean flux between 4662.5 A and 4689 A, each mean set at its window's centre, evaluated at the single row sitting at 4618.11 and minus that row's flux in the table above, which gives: 6.4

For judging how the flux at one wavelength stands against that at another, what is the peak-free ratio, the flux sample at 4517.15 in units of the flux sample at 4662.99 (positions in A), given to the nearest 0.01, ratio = 1.16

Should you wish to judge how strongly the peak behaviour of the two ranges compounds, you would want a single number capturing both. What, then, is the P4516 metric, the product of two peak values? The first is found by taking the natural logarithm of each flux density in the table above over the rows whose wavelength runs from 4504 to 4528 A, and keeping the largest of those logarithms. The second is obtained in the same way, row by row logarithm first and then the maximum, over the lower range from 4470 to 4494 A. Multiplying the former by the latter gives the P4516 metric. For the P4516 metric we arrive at 12.9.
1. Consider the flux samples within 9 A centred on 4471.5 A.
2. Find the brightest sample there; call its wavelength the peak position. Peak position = 4473.68 A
